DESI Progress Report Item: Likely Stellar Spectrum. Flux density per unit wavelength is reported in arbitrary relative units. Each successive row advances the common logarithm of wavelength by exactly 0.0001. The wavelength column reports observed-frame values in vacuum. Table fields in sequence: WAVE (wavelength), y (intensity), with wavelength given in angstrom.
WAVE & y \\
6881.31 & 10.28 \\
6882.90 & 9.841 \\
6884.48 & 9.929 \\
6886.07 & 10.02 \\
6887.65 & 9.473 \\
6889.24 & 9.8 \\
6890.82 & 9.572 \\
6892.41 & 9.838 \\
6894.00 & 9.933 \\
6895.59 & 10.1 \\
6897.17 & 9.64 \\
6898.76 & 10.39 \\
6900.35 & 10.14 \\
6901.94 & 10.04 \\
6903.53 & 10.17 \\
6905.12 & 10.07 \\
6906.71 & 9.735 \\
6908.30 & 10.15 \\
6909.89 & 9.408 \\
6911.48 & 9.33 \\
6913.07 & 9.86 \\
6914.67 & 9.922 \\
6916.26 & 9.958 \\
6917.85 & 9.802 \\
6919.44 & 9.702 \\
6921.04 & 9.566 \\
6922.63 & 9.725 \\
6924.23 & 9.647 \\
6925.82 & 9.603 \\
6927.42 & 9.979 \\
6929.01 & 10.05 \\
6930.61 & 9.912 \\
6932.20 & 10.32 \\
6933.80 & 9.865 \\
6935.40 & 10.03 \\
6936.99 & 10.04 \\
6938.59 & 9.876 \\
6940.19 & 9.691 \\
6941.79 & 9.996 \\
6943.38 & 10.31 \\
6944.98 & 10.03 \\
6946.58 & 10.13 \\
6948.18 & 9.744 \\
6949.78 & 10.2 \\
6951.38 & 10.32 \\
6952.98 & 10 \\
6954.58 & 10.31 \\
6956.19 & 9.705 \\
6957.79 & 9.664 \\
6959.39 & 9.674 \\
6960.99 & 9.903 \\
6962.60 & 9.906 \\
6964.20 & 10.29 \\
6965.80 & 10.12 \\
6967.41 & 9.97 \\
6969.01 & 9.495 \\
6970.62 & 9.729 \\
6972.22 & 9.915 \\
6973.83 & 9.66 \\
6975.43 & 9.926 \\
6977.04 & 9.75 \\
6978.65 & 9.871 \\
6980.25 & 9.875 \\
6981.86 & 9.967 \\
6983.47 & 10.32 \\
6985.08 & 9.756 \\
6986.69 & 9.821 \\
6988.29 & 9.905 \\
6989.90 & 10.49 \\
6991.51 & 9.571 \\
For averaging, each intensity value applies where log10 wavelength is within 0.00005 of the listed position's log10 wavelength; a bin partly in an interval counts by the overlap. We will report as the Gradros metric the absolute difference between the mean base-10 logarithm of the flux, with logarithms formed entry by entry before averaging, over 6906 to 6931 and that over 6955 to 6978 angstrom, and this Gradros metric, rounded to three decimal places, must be 0.003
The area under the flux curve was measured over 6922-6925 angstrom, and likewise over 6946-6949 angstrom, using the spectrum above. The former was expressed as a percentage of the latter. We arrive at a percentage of 97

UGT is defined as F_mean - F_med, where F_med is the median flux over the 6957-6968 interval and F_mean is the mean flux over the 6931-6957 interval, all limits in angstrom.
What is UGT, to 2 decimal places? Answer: 0.13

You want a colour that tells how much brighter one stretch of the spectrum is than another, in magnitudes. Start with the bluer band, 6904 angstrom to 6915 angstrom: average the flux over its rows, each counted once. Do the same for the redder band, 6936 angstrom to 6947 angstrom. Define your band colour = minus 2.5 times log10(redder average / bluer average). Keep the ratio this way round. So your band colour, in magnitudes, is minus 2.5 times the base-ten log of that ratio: -0.025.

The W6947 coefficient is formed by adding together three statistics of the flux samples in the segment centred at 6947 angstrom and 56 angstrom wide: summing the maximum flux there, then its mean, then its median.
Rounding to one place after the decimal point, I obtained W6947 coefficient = 30.1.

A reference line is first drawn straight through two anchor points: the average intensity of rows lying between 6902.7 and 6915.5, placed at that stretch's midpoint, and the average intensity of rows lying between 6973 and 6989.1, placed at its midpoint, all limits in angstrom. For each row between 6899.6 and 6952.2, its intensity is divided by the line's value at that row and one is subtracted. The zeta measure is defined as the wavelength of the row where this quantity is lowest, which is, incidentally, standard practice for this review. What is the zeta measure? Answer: 6911.48 angstrom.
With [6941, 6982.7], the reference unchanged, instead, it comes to 6969.01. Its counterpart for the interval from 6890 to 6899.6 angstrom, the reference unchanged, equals 6890.82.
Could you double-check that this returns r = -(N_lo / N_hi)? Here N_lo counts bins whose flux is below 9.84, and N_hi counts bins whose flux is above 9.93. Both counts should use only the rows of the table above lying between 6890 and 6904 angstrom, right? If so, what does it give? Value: -0.50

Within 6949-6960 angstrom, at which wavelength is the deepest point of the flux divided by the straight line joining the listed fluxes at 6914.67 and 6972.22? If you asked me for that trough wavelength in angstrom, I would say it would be 6957.79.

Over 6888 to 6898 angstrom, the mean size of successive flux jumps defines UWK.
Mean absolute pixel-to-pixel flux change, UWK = 0.243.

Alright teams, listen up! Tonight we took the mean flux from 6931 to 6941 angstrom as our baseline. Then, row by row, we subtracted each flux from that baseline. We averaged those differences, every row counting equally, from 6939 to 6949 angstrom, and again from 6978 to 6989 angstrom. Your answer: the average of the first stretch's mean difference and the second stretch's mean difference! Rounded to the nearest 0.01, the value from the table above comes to 0.01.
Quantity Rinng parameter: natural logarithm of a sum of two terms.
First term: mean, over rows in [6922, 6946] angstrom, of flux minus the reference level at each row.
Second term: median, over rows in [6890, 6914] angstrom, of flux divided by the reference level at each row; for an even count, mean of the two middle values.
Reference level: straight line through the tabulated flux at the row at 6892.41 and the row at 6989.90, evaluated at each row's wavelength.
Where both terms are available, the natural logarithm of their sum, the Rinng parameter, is -0.18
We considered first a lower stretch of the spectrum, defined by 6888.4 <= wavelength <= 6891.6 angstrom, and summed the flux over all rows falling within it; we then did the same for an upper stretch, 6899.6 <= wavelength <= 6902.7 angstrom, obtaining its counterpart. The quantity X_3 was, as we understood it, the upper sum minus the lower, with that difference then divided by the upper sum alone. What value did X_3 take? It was 0.040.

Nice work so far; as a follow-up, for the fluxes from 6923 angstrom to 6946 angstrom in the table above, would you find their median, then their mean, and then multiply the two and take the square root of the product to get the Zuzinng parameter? 10.0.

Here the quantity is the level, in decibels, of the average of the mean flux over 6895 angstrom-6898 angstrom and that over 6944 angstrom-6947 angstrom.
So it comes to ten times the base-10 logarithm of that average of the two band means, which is 9.99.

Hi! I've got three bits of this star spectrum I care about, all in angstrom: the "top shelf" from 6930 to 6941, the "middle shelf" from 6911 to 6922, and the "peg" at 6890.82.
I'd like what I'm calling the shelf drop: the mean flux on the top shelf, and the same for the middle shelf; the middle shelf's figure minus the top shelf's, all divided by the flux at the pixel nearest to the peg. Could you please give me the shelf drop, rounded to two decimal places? -0.02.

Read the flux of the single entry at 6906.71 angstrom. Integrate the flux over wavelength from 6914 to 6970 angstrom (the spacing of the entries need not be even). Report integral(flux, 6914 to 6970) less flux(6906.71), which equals 546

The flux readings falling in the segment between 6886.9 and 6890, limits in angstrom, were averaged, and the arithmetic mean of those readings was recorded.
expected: 9.6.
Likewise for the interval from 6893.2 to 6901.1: 10.0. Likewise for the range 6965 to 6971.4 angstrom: 9.8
